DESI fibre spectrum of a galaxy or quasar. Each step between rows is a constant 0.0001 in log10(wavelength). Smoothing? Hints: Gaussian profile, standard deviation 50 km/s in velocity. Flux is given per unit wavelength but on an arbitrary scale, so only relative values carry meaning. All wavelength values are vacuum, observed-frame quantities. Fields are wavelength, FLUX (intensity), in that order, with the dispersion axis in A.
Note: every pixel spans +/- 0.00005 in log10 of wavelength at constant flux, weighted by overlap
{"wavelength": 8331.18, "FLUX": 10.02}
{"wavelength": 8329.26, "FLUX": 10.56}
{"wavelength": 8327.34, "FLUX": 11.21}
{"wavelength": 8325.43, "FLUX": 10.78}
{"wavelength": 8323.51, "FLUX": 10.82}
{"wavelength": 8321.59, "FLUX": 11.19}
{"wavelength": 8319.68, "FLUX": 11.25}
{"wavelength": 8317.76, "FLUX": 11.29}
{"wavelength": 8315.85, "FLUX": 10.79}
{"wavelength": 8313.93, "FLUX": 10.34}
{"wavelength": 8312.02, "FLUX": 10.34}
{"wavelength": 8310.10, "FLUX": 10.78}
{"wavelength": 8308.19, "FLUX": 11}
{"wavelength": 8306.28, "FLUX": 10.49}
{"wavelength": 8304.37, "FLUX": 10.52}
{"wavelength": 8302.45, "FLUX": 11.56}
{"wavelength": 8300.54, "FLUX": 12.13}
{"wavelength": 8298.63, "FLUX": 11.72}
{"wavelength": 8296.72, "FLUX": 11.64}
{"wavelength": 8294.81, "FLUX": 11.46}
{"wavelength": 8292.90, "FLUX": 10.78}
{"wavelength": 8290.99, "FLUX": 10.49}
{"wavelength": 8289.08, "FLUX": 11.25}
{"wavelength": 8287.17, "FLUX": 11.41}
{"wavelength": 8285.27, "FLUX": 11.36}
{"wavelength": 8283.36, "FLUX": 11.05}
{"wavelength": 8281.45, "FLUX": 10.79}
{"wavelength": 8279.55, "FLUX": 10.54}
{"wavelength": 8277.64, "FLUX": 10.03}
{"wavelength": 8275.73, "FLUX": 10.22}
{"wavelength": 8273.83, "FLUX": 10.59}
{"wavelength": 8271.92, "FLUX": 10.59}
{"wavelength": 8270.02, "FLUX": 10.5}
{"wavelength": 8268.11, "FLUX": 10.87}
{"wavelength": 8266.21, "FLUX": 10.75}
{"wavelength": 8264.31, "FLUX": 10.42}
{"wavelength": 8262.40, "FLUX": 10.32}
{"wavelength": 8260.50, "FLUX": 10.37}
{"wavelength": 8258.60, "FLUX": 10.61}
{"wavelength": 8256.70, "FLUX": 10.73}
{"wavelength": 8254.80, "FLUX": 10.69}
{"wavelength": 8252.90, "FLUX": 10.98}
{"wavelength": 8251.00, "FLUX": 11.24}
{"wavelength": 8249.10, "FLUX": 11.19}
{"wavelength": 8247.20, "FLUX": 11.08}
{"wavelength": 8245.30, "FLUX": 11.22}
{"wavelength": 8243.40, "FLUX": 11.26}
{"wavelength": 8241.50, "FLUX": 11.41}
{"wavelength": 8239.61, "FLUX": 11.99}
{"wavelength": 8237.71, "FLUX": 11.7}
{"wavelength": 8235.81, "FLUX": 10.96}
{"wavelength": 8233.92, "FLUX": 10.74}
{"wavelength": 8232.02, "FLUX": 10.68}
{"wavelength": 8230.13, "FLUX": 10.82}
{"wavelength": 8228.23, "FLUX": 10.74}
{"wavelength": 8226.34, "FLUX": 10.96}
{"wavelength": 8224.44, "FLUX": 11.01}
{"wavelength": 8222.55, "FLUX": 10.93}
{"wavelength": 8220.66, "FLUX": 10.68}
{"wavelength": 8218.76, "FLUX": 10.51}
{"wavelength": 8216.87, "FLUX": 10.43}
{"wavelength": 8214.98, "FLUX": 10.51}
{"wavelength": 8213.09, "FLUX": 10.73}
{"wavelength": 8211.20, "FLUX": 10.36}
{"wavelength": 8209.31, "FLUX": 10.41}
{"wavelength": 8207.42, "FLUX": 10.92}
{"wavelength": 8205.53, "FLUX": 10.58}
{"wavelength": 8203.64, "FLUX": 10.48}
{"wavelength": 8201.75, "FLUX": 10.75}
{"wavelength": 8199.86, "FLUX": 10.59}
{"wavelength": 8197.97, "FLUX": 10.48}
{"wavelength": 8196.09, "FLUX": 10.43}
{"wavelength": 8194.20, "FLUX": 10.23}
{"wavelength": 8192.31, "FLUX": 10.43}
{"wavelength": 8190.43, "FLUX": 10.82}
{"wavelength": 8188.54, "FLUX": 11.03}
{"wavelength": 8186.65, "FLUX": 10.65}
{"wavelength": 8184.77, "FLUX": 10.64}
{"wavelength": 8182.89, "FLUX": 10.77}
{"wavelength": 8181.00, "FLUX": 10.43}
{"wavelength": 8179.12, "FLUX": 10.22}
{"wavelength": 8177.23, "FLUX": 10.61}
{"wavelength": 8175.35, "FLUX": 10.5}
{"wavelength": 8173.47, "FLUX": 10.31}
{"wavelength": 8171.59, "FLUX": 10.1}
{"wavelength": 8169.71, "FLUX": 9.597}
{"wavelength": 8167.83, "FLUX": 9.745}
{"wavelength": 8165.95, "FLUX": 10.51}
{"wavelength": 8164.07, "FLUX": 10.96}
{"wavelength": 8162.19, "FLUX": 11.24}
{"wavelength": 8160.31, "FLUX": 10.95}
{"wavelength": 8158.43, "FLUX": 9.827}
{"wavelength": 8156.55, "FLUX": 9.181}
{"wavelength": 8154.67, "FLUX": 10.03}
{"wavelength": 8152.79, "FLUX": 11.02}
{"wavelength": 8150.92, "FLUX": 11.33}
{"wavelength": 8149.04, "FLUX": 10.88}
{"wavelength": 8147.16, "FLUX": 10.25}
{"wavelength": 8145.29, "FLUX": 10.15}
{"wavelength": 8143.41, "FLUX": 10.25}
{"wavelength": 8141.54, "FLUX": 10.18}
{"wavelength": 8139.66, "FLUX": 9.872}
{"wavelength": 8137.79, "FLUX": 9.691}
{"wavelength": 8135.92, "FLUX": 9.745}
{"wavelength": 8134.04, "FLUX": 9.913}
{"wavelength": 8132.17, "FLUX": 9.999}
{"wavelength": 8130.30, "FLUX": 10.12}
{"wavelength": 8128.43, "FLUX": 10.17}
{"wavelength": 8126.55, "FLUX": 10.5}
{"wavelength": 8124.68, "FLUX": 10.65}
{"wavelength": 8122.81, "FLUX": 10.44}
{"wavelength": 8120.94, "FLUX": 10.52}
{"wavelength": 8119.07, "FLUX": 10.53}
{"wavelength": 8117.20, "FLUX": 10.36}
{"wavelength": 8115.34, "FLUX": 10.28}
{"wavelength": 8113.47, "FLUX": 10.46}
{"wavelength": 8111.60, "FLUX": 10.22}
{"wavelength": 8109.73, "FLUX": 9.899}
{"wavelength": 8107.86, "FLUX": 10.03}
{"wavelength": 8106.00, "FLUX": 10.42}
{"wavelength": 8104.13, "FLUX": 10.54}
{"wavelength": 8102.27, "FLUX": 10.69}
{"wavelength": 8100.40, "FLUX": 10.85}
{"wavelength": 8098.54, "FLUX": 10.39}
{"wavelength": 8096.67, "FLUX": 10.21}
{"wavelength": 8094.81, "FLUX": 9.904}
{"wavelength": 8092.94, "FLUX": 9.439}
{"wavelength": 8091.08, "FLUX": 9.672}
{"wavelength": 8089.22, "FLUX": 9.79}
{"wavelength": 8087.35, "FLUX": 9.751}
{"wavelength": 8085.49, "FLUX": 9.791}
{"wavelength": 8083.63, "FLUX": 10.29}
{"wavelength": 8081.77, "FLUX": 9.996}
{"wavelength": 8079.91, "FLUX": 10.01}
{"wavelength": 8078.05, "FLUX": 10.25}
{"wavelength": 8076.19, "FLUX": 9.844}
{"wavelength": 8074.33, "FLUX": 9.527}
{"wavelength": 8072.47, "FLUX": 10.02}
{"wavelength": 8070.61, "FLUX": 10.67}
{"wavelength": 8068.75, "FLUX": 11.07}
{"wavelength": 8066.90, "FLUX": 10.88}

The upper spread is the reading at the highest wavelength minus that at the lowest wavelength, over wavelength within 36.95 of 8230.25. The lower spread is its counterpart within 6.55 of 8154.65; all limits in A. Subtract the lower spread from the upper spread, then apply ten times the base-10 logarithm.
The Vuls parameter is -3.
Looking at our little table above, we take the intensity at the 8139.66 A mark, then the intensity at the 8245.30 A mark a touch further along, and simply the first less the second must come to -1.3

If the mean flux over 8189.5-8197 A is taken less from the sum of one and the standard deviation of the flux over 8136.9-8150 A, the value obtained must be -9.1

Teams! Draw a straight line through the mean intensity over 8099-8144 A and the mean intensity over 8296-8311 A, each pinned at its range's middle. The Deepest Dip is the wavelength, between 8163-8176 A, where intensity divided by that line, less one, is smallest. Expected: 8169.71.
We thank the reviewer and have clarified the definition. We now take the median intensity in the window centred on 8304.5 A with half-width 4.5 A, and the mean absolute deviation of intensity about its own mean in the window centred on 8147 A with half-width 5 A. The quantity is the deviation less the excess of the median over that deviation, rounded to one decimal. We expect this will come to -10.1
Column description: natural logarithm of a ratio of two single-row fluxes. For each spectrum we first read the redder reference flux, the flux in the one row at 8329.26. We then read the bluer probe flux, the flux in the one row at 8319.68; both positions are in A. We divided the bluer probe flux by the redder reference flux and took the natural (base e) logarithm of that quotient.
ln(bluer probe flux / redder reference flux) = 0.06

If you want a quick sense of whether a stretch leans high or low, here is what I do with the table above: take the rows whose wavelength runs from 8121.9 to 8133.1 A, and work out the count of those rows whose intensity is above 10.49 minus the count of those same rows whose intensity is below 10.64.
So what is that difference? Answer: -3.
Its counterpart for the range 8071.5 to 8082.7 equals -6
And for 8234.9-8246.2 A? 6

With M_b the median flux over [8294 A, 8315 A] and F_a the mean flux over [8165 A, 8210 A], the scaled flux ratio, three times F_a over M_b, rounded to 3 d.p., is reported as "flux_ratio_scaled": 2.855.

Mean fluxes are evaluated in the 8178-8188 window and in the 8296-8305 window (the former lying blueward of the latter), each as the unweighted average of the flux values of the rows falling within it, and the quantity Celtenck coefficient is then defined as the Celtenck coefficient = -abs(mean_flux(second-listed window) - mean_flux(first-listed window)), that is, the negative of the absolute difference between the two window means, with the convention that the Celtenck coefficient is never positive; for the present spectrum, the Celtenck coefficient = -1.0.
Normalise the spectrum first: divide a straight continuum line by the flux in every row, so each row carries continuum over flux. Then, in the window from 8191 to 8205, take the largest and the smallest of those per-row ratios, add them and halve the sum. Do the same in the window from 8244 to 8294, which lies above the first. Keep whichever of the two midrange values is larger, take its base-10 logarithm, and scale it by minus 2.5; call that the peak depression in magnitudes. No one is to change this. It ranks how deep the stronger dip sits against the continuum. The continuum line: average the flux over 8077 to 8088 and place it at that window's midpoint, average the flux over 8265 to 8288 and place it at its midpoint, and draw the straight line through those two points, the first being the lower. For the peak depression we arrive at -0.007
